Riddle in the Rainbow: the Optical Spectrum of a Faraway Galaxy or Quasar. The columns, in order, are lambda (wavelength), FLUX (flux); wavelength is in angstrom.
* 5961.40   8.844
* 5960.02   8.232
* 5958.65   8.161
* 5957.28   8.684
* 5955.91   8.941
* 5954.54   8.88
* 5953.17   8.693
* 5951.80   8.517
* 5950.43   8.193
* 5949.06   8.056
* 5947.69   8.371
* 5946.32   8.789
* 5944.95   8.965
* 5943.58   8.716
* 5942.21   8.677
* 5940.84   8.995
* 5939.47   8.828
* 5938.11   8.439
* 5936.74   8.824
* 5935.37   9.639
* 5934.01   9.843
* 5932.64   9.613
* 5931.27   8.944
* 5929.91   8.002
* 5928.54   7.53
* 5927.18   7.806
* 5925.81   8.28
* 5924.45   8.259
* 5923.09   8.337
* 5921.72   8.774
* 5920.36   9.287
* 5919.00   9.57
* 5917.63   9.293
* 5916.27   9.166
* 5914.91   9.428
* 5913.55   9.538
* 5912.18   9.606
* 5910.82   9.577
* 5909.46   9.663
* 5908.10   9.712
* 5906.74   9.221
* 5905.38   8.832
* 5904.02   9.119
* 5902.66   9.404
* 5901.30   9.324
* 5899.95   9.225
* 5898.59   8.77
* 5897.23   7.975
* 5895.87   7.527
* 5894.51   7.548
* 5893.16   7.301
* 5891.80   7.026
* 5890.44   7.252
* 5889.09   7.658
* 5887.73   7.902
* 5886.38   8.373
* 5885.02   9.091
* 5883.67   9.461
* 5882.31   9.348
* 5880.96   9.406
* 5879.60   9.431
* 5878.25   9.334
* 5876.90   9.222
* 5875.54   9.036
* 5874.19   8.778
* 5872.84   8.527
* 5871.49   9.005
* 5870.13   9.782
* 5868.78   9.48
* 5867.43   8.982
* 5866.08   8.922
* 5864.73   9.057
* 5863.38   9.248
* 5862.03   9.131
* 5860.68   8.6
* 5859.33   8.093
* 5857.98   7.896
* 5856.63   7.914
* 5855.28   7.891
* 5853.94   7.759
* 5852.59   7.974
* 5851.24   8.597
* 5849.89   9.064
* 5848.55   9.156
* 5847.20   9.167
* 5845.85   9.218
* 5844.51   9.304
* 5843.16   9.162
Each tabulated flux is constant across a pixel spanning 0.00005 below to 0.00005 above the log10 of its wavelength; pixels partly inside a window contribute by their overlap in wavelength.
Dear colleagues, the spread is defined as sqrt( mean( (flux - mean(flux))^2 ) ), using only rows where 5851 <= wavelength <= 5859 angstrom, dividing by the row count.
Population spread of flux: 0.27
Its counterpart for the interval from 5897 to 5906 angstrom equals 0.45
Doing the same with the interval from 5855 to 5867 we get 0.55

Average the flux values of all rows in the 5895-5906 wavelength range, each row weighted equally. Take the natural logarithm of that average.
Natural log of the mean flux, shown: 2.17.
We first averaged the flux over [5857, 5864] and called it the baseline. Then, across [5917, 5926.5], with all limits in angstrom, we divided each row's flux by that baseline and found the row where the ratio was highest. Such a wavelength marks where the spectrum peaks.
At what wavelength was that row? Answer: 5919.00 angstrom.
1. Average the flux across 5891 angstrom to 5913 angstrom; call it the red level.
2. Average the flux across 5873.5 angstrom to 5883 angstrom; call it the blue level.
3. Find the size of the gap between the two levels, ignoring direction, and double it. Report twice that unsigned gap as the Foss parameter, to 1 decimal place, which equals 1.0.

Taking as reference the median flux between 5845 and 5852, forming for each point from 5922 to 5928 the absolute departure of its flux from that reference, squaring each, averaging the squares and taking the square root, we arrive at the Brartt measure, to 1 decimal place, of 1.0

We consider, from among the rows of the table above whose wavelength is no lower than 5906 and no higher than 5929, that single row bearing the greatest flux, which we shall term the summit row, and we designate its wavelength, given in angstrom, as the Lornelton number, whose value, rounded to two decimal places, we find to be 5908.10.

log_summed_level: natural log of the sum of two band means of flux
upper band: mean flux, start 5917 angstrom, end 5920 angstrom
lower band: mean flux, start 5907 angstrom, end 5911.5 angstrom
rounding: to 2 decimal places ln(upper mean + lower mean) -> 2.95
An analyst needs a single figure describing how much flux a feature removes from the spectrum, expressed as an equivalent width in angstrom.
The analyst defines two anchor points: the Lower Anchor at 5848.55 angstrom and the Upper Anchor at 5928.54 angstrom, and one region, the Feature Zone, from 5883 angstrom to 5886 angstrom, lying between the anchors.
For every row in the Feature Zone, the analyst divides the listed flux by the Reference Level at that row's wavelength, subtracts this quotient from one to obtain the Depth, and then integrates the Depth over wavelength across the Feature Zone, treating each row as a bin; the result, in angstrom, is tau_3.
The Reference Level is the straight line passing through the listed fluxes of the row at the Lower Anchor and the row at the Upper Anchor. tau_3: -0.27 angstrom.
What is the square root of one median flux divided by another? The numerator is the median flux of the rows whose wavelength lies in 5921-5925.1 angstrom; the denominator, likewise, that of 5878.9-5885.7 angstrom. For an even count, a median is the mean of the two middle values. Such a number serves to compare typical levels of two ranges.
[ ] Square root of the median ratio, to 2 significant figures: 0.94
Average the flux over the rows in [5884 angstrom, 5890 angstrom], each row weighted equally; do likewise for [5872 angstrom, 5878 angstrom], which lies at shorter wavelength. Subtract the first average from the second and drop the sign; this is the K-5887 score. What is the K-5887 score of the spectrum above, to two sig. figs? 0.63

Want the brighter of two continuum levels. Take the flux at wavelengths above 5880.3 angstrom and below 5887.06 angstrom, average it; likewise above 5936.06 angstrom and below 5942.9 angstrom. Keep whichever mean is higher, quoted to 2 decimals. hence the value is 9.14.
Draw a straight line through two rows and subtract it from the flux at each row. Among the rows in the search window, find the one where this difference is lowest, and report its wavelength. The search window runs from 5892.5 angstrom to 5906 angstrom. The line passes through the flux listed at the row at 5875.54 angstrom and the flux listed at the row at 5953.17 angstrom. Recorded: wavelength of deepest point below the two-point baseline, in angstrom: 5893.16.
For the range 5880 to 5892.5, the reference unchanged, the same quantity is 5891.80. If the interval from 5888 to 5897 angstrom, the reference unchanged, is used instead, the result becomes 5891.80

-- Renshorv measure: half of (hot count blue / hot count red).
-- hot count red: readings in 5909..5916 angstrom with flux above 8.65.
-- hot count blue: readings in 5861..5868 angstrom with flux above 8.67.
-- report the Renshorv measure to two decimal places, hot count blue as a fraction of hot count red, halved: 0.50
